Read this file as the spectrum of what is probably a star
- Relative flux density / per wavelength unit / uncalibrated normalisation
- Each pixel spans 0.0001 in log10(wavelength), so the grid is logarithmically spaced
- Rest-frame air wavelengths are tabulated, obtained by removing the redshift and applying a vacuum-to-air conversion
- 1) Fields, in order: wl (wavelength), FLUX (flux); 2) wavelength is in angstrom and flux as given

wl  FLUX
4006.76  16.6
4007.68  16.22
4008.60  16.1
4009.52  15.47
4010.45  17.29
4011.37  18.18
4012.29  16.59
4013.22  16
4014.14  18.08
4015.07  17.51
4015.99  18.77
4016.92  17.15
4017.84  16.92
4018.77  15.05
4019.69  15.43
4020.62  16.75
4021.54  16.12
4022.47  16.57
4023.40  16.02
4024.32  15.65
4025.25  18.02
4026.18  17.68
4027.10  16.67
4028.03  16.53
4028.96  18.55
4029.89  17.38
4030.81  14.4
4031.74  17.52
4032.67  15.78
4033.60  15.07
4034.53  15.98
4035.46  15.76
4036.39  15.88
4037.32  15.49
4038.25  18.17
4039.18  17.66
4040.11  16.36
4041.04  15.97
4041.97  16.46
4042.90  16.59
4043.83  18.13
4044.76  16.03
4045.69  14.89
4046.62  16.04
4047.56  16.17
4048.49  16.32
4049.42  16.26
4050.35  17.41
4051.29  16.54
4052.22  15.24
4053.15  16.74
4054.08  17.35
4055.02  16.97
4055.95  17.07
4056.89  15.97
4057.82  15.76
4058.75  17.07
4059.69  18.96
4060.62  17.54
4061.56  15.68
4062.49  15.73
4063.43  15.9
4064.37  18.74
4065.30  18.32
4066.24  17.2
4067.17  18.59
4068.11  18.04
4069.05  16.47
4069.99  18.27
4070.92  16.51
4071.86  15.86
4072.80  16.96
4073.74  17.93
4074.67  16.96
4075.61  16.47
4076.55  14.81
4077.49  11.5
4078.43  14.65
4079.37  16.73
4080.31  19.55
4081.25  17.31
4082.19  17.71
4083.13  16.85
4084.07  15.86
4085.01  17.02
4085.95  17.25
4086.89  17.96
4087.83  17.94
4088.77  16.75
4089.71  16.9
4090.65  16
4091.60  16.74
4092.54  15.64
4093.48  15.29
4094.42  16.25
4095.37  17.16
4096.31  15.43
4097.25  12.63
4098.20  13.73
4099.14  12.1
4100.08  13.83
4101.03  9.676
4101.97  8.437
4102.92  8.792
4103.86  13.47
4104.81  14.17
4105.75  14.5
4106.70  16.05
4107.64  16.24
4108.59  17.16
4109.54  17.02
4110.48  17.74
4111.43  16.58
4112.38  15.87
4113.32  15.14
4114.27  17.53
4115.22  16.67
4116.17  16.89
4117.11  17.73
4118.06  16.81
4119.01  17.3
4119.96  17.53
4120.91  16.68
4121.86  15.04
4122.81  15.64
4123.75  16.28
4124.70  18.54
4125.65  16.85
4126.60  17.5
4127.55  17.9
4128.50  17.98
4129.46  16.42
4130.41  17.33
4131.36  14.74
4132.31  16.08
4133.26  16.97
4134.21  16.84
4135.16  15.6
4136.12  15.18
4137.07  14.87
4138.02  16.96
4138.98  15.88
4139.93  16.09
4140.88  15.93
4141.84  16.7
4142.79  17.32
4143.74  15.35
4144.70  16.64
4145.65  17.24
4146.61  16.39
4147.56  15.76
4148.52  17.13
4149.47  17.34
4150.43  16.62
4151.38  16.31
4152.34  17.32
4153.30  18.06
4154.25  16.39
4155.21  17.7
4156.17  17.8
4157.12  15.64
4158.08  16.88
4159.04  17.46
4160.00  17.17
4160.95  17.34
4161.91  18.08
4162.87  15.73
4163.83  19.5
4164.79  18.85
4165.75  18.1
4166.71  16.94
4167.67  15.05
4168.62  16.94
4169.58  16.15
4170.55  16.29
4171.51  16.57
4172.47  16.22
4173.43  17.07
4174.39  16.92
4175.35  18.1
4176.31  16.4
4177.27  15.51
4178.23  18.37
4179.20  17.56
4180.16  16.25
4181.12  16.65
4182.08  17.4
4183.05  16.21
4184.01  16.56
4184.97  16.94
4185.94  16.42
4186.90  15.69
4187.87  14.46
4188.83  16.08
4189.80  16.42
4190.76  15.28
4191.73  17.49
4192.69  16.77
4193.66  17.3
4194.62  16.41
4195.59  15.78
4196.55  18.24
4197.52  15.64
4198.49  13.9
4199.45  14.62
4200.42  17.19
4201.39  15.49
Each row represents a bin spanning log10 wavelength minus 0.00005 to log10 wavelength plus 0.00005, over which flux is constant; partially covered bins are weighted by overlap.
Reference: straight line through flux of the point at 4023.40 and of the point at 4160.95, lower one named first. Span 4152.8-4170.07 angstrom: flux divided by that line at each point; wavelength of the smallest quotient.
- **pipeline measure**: 4167.67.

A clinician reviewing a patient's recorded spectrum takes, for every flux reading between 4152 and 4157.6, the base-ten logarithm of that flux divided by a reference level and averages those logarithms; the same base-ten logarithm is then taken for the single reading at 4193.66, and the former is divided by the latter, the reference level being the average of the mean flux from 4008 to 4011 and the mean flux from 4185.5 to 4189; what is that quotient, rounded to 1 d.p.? 0.9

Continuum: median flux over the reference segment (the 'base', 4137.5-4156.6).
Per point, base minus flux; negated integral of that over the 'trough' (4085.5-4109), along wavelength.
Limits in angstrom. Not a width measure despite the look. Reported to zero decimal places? -44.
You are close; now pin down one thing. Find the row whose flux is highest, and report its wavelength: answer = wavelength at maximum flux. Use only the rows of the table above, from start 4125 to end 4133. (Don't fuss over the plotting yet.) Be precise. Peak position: 4128.50 angstrom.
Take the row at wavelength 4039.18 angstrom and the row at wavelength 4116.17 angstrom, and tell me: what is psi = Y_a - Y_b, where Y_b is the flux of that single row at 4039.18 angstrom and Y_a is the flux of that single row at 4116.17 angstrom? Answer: -0.8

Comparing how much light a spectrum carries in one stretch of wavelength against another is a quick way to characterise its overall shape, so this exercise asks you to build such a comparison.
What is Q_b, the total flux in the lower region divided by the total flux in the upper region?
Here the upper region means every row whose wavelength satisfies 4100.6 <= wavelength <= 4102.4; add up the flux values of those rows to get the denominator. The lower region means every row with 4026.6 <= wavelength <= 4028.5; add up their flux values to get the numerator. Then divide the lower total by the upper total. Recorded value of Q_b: 1.83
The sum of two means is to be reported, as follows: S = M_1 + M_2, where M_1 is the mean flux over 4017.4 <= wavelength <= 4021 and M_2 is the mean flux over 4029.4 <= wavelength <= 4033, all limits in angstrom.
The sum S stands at 32.3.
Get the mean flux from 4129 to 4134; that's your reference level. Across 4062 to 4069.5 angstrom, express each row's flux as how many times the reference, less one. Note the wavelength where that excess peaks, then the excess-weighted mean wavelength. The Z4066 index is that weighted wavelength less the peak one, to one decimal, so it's 2.2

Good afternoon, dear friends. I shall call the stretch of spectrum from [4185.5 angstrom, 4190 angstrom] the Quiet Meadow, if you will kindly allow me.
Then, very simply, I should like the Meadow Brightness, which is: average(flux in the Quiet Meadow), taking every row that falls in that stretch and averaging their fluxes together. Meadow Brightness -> 15.8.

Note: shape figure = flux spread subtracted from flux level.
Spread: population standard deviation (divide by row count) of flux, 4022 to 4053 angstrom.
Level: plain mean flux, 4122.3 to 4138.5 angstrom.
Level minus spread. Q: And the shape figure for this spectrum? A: 15.6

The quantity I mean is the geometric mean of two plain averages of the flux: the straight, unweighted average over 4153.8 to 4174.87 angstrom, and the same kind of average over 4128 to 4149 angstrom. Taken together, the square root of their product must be 16.7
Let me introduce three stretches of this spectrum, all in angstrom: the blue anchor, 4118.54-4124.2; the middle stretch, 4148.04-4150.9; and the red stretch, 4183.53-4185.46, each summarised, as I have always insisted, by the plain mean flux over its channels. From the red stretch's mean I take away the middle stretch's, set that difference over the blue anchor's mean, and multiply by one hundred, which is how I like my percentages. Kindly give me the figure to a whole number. -2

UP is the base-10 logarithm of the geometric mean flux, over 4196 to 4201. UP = 1.20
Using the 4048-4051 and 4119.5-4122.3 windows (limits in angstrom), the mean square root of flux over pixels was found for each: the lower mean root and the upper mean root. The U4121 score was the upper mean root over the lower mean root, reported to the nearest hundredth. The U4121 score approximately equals 0.99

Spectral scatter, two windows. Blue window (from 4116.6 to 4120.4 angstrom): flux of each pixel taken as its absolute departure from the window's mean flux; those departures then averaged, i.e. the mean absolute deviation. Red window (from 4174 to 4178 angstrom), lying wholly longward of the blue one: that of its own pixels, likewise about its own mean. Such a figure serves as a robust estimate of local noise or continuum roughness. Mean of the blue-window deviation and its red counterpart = 0.53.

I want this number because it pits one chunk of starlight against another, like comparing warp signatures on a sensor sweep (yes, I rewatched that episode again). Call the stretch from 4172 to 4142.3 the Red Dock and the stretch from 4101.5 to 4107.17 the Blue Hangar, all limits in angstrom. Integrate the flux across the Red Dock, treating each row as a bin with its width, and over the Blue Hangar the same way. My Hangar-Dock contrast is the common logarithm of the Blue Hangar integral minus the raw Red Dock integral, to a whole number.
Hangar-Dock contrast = -502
